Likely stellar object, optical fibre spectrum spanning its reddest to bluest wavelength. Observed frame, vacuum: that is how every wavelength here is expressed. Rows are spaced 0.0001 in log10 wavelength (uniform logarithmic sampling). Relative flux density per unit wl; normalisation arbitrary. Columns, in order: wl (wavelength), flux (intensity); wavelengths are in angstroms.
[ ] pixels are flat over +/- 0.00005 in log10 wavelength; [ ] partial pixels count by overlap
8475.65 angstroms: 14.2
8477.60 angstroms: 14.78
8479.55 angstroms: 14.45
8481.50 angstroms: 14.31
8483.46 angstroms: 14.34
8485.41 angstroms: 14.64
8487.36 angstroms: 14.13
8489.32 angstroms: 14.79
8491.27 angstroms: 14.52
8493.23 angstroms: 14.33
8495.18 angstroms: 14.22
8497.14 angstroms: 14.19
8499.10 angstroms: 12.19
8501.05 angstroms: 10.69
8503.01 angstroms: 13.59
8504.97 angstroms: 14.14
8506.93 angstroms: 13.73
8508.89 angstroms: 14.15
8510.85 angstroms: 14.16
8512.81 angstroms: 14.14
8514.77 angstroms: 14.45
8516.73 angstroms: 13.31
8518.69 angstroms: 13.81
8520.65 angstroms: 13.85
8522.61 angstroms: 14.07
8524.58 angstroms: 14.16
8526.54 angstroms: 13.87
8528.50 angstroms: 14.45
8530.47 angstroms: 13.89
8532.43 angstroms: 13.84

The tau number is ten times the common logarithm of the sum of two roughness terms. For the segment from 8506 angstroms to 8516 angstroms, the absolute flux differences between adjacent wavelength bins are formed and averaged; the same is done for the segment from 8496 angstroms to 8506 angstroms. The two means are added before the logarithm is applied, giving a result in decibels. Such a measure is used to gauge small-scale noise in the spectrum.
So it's 2.8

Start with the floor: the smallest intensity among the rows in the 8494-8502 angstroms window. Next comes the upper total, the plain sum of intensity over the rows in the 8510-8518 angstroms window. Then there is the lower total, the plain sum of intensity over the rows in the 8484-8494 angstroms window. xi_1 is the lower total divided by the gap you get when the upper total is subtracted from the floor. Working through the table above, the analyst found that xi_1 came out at -1.60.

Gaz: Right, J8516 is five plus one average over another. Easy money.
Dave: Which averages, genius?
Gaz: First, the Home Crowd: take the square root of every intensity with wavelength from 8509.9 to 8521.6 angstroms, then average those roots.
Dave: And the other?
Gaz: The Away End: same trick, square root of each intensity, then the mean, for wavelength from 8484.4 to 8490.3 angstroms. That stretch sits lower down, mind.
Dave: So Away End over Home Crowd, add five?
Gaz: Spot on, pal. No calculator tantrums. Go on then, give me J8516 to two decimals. 6.02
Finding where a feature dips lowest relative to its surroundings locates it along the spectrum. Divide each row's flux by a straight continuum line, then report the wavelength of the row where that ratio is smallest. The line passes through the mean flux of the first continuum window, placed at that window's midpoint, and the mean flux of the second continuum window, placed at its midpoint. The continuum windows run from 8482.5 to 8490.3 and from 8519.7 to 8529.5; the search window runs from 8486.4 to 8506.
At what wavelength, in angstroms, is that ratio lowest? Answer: 8501.05 angstroms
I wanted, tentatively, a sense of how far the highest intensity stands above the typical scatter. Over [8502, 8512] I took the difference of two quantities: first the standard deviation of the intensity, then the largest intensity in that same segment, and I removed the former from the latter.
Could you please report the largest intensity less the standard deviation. 13.9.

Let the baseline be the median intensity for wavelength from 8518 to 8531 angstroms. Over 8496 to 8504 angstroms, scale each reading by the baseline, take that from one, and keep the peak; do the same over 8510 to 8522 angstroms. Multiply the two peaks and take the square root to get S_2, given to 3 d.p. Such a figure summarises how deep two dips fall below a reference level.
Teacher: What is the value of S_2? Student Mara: 0.098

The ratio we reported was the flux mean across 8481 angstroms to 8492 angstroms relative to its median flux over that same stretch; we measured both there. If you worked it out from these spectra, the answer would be 1.002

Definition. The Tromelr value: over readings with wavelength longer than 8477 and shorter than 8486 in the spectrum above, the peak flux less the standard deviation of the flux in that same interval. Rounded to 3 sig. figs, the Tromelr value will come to 14.6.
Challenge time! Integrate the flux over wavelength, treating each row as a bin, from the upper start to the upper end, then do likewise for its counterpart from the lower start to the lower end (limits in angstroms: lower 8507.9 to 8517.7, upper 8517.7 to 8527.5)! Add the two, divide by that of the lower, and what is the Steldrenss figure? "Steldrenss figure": 1.99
